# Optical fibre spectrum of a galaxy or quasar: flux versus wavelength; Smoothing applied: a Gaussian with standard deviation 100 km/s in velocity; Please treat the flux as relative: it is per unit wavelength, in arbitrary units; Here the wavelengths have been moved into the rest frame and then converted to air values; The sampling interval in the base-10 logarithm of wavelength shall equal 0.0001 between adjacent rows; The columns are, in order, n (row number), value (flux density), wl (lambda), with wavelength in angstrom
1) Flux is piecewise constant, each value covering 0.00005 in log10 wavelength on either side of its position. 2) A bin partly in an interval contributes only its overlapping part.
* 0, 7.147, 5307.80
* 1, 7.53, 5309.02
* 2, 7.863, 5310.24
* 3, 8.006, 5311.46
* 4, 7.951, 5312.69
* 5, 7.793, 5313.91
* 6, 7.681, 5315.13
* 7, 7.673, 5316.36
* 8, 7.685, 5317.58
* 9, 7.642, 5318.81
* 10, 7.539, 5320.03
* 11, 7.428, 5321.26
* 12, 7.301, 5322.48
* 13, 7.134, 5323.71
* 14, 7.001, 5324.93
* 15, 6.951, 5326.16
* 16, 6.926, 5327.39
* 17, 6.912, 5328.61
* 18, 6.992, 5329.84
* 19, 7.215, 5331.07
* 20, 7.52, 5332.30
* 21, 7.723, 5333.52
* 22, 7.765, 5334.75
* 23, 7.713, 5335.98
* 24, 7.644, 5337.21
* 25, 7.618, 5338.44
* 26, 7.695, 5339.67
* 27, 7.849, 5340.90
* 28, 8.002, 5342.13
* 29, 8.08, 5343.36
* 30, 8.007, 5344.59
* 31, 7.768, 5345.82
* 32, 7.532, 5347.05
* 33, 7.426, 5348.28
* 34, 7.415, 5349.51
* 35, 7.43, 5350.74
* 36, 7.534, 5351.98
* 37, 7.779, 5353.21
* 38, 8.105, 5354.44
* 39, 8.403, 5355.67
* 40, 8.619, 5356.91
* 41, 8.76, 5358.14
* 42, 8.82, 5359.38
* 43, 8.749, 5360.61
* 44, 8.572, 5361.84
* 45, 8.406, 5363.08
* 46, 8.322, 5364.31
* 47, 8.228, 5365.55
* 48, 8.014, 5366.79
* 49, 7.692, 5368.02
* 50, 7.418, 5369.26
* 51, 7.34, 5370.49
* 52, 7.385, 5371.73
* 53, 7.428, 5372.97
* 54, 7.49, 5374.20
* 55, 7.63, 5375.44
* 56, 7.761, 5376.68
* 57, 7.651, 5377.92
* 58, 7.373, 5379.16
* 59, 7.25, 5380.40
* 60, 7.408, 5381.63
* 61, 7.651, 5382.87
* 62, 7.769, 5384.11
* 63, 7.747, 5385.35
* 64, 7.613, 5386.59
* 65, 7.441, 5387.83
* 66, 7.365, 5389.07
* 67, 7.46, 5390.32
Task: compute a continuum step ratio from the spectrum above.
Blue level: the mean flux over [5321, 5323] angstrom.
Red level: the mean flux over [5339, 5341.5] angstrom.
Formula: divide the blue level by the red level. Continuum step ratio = 0.95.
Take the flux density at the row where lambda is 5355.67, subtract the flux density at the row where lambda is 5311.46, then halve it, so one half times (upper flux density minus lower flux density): 0.20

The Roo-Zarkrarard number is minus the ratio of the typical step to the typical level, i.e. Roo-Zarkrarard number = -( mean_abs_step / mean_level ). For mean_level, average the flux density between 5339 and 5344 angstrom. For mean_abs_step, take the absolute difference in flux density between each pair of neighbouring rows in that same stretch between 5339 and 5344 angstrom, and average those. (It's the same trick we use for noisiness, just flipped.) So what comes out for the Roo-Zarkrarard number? -0.016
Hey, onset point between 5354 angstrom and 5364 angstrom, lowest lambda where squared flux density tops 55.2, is 5354.44 angstrom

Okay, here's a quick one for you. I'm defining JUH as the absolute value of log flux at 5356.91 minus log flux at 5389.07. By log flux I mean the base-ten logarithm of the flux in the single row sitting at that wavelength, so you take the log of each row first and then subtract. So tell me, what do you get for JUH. 0.068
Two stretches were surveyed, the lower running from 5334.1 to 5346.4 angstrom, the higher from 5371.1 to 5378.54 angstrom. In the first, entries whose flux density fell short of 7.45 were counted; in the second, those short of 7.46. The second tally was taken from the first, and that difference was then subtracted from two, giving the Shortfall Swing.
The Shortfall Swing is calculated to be 4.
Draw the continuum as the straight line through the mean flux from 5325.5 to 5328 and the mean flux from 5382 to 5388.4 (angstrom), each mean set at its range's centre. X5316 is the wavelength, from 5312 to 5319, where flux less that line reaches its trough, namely 5318.81 angstrom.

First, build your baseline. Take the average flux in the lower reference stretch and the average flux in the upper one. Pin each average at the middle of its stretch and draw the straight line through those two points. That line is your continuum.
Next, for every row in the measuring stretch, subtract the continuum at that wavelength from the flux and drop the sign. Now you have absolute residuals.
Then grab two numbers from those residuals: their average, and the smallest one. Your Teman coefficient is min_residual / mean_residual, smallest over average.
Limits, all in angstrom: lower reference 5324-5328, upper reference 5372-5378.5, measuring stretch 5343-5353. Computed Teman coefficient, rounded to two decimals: 0.38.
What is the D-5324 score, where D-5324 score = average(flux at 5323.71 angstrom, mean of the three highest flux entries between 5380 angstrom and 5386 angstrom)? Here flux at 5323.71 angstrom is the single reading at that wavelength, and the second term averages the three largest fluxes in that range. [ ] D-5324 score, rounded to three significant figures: 7.43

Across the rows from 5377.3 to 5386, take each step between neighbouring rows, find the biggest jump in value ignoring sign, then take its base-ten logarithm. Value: -0.56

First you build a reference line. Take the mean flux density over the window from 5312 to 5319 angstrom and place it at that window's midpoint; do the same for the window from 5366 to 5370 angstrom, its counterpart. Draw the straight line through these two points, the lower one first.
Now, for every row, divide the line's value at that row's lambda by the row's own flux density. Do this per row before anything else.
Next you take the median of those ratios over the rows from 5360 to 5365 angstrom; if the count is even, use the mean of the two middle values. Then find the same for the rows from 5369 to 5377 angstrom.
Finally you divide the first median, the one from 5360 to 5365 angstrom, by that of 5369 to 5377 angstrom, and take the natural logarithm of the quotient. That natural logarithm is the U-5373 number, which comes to -0.13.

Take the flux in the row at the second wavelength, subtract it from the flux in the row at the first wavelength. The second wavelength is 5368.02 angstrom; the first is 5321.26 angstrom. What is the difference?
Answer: -0.26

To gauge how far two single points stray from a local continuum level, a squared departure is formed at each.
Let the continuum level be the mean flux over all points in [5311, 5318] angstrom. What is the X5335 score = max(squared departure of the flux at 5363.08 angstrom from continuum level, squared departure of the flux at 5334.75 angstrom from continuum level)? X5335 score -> 0.4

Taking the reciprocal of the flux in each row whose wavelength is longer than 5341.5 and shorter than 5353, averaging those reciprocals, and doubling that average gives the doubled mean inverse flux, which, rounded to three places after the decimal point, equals 0.260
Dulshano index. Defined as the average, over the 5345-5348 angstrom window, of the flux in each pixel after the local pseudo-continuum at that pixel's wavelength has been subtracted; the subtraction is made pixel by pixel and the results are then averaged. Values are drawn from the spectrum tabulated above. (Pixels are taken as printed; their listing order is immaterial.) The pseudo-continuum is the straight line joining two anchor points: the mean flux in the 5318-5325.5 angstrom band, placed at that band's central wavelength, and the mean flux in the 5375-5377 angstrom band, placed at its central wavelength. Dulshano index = 0.15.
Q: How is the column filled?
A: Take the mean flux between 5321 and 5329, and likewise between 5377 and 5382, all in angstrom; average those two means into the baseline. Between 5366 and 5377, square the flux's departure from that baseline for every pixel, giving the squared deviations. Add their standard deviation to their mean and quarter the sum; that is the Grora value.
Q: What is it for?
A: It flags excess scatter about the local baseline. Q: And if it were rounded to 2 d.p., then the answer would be 0.08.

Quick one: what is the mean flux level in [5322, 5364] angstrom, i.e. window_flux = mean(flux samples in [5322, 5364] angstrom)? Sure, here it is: 7.75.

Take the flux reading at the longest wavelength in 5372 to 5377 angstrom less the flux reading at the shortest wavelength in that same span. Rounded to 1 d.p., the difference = 0.3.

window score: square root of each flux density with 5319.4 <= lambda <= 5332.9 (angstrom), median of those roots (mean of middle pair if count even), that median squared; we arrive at 7.1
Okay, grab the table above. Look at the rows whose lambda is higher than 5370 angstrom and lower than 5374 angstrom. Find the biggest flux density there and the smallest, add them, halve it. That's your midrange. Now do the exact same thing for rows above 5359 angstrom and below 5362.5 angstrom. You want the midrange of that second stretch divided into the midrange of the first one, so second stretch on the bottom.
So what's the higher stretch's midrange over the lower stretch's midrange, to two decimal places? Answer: 0.85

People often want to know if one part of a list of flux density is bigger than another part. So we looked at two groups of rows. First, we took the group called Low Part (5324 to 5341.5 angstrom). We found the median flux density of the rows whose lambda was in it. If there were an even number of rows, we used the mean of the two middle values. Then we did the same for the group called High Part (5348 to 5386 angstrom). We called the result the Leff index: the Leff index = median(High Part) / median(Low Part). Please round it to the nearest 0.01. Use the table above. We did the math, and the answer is 1.02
